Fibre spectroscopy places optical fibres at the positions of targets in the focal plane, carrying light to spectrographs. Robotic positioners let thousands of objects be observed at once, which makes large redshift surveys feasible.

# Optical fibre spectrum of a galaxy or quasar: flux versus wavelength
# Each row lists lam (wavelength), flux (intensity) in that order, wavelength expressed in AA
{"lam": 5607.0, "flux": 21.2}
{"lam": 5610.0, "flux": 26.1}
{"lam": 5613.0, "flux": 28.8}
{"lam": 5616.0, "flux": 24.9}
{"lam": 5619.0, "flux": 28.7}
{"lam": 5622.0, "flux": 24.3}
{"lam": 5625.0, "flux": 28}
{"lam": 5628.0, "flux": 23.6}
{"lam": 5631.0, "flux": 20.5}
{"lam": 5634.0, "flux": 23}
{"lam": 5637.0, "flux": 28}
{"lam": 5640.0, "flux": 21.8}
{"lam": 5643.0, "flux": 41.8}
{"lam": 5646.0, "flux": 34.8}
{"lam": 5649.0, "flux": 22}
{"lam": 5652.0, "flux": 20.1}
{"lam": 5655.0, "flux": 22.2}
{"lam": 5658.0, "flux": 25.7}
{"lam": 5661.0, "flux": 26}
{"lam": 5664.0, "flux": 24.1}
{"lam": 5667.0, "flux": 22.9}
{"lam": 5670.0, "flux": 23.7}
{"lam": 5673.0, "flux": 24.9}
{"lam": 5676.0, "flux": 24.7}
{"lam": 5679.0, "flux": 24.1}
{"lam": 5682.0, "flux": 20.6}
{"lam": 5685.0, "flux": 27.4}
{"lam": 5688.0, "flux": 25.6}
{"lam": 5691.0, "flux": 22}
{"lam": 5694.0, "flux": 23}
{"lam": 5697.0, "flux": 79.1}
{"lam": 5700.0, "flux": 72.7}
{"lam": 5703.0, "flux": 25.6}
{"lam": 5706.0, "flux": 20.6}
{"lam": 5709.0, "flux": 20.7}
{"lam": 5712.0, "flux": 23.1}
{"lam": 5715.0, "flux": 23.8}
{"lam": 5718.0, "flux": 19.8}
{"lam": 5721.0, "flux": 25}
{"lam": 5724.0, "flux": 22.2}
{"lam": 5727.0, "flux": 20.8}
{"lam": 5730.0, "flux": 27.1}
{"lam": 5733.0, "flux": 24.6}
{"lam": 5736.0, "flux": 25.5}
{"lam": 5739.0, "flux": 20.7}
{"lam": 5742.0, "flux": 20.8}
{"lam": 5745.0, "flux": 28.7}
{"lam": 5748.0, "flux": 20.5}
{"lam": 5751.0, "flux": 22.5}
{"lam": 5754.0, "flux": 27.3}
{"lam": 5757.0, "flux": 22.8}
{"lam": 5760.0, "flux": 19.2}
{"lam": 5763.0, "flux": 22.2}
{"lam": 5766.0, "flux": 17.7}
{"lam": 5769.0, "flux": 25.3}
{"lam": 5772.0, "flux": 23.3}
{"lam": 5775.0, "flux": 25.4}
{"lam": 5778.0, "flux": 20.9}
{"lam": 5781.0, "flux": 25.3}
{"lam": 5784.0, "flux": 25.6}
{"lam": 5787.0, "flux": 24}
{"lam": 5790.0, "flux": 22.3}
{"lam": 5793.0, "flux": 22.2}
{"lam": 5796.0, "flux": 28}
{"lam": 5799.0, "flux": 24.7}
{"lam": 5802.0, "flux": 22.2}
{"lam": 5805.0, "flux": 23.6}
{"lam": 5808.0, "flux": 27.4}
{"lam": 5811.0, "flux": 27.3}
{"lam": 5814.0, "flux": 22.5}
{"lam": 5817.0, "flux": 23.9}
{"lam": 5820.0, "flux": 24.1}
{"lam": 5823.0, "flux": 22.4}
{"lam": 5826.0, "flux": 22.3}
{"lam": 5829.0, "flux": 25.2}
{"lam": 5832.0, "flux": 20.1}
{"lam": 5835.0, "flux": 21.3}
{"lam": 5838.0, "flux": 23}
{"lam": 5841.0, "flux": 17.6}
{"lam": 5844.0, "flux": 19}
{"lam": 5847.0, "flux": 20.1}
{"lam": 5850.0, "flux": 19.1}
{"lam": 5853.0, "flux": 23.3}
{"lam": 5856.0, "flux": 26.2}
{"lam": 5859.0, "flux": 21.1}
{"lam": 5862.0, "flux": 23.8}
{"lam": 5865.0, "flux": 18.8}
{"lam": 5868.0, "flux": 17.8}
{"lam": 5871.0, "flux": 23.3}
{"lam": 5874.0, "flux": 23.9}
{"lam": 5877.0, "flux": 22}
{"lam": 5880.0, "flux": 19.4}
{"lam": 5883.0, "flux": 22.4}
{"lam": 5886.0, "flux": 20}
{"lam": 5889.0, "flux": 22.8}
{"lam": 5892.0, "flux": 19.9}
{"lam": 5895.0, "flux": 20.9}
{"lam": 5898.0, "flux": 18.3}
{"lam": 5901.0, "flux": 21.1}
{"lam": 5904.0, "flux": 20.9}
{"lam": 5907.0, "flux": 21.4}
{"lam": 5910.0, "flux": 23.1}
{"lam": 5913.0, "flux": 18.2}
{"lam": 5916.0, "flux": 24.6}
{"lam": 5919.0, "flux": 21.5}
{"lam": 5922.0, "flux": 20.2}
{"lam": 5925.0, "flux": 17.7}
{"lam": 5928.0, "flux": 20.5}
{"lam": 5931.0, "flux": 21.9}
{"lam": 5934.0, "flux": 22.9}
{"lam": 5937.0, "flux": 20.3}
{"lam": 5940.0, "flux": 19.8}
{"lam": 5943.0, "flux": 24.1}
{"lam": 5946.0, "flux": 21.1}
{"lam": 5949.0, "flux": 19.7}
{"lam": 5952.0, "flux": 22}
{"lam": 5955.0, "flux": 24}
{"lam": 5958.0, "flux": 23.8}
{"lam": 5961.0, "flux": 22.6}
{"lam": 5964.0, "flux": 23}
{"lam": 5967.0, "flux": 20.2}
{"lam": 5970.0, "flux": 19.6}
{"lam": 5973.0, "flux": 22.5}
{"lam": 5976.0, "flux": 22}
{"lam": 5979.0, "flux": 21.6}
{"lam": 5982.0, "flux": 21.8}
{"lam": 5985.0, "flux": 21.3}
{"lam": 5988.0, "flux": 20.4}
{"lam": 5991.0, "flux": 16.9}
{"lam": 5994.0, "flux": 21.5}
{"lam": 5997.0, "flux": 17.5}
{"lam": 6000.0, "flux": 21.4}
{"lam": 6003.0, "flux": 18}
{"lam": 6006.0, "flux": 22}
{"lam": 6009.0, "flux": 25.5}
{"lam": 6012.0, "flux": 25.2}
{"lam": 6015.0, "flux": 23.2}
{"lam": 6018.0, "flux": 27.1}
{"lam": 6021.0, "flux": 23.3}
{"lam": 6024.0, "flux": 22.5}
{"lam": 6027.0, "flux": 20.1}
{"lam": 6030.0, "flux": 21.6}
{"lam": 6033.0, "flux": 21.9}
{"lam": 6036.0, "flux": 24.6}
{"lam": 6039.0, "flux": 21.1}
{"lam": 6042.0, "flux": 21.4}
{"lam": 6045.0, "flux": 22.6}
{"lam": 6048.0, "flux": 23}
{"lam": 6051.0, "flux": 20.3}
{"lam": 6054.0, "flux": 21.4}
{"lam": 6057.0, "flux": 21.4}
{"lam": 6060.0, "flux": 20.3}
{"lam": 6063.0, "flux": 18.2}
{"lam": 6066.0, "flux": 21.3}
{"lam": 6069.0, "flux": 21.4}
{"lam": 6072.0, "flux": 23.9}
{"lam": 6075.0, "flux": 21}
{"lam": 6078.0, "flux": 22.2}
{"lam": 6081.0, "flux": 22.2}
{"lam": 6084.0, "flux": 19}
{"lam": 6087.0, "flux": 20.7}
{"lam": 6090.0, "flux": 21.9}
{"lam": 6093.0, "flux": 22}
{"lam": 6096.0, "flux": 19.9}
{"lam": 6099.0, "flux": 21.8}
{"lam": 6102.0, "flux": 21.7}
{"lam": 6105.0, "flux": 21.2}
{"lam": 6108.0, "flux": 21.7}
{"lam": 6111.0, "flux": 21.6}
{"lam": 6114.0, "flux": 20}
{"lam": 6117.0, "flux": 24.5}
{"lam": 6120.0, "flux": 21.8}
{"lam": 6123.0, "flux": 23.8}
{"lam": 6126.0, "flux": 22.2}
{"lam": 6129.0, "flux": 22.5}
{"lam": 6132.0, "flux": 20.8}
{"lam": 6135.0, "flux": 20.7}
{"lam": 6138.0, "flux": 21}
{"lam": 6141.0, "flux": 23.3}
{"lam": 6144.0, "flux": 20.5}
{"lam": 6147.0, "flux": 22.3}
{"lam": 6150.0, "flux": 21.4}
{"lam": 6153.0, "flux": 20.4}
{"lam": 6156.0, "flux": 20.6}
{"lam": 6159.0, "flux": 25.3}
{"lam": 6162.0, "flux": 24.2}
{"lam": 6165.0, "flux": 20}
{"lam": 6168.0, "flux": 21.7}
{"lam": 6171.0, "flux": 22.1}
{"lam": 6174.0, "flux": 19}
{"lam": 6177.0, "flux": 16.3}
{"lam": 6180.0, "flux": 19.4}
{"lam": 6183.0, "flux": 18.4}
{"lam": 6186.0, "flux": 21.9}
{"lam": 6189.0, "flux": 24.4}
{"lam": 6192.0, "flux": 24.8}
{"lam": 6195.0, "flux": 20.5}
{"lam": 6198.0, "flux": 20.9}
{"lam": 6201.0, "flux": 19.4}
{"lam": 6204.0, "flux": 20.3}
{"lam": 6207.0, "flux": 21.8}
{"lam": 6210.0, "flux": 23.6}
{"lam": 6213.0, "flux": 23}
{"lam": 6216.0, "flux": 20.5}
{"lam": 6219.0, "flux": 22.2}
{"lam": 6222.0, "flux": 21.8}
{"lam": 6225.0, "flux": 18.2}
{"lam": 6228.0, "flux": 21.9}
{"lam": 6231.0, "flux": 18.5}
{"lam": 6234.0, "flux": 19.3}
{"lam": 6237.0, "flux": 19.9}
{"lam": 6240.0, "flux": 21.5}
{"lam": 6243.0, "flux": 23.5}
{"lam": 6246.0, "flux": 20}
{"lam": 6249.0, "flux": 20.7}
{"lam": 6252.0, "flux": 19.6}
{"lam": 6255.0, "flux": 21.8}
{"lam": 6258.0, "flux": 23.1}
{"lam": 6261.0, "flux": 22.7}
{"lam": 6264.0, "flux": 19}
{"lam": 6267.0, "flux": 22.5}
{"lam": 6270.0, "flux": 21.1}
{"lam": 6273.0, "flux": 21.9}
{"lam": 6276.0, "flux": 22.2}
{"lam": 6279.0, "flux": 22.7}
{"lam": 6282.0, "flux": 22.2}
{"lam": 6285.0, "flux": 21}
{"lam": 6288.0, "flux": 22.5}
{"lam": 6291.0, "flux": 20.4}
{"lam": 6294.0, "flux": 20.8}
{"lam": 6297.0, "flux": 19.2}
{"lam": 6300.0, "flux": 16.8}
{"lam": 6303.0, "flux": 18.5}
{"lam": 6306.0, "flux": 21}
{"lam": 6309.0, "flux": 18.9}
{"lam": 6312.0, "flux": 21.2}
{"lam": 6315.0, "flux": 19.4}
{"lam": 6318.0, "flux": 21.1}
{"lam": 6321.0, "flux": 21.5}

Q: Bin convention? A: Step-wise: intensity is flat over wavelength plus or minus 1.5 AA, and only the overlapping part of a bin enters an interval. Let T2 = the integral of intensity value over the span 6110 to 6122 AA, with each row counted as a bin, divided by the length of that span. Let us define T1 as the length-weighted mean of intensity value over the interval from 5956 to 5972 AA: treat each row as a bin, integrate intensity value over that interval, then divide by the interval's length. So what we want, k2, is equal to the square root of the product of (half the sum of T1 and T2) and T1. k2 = 22.0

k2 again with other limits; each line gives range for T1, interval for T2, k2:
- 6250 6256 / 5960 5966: 21.1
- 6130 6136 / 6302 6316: 20.6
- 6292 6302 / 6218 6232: 19.4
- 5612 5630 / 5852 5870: 25.0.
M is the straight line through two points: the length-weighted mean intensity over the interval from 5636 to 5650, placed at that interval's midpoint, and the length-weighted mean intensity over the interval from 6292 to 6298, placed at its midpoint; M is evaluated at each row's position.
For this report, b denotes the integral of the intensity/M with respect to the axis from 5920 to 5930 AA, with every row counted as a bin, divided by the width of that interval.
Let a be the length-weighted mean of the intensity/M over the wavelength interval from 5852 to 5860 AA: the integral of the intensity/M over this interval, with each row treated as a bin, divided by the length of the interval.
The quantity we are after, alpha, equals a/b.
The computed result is 1.16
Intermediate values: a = 0.89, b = 0.77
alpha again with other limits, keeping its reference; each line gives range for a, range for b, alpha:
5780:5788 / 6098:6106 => 0.96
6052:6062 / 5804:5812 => 0.92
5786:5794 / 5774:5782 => 0.97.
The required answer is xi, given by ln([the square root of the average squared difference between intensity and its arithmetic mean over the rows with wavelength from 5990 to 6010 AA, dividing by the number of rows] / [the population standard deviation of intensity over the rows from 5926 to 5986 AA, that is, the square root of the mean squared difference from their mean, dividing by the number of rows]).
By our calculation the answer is 0.7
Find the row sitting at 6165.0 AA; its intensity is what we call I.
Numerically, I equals 20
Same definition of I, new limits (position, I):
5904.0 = 20.9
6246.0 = 20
